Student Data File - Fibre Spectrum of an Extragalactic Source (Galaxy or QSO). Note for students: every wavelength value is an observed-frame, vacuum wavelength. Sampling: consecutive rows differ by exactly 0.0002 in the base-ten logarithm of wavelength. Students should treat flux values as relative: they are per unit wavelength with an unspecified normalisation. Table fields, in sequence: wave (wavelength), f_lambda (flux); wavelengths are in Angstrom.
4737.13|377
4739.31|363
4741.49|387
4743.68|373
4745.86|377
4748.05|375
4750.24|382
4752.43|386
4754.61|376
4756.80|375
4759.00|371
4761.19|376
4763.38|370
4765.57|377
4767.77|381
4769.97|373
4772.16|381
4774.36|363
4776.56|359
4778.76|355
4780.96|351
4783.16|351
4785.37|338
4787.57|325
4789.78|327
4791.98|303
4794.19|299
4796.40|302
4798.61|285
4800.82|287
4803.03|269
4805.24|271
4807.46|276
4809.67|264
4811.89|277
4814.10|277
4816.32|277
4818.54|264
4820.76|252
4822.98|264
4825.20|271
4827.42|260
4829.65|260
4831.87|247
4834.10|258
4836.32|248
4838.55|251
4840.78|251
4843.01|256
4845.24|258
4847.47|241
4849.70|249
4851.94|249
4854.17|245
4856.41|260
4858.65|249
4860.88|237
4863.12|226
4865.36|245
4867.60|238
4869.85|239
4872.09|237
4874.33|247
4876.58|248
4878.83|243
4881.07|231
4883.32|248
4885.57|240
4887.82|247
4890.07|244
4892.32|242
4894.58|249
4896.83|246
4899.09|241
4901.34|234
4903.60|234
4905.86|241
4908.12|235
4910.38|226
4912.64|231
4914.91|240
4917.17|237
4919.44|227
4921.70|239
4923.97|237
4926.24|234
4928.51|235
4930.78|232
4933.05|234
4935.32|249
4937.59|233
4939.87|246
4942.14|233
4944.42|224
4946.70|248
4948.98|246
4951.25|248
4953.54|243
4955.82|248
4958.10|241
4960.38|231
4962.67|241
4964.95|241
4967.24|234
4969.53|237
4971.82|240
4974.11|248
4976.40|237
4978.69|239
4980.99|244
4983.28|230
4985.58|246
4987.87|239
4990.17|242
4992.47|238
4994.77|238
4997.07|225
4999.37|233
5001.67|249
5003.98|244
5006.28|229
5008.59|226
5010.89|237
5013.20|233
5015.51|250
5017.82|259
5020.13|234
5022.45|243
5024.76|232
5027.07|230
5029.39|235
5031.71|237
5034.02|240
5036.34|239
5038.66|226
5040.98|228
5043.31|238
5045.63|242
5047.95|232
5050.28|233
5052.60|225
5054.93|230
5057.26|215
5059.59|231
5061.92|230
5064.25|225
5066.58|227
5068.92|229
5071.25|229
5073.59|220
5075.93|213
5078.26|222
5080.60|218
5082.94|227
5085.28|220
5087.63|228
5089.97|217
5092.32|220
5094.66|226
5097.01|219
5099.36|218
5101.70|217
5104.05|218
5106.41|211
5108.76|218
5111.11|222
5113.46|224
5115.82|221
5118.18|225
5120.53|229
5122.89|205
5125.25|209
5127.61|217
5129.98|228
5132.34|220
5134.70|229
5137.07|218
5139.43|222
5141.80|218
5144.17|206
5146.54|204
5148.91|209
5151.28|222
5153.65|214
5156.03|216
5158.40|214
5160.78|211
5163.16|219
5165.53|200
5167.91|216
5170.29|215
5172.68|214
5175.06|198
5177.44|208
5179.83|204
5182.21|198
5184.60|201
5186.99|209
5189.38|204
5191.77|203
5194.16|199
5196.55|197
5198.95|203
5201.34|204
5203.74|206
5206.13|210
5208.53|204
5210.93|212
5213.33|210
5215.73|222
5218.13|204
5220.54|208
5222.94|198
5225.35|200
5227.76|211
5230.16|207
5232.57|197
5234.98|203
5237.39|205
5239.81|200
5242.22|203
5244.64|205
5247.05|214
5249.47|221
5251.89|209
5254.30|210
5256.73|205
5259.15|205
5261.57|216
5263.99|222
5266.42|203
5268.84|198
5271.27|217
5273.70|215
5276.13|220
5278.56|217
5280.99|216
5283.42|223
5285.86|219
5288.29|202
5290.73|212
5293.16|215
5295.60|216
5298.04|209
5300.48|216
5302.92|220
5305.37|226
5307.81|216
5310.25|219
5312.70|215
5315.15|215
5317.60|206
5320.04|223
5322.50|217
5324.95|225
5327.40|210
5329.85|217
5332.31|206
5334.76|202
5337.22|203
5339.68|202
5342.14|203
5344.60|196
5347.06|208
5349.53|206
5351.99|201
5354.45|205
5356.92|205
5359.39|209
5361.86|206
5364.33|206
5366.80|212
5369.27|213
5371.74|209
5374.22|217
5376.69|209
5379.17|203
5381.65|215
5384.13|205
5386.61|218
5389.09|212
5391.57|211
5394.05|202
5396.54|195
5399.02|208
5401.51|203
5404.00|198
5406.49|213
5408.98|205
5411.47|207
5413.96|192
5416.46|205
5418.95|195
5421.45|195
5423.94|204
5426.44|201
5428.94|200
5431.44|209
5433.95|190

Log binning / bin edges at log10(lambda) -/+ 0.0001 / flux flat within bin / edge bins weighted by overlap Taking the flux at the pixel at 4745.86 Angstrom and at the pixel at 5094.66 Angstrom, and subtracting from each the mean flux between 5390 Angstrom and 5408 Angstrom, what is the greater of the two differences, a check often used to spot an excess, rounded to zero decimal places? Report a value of 173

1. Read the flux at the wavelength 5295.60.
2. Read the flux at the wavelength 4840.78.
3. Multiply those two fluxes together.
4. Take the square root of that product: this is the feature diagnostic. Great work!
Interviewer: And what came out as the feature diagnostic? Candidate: 233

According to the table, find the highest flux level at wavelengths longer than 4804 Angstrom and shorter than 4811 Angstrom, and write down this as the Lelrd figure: 276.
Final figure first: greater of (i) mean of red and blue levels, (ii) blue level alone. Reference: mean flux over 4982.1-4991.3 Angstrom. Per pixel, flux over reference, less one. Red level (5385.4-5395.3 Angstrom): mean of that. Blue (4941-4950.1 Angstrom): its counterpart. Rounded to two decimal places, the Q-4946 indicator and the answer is -0.01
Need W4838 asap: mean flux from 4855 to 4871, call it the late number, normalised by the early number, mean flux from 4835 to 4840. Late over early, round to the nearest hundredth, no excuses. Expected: 0.97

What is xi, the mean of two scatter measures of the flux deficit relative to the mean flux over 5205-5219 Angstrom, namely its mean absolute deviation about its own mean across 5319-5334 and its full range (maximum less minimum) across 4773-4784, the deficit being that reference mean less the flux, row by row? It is 8.8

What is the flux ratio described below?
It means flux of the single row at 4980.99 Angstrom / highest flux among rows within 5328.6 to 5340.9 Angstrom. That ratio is 1.12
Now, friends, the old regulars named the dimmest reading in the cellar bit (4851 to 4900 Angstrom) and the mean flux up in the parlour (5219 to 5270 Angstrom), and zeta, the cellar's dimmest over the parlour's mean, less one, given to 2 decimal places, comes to 0.09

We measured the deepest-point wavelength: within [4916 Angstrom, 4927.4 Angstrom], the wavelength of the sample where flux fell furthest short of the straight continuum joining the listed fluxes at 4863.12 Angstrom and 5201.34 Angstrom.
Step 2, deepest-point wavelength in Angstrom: 4919.44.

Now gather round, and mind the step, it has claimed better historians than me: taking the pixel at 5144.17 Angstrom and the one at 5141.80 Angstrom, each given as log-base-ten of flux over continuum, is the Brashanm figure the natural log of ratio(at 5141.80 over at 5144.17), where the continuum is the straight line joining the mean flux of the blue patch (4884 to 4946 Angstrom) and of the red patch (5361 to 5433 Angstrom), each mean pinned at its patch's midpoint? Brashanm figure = -1.3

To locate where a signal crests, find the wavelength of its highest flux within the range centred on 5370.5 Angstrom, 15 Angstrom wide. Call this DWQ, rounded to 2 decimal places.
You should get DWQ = 5374.22 Angstrom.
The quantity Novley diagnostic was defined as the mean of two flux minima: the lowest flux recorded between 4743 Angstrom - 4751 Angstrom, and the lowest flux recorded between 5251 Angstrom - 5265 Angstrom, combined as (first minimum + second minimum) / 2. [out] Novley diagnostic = 289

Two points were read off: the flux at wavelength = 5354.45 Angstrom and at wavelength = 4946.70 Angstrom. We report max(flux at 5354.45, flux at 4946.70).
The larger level 248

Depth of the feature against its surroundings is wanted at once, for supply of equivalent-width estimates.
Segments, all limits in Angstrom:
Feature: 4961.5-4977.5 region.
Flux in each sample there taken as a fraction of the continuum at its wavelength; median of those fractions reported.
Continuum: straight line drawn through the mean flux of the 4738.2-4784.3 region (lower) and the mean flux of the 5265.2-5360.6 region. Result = 0.770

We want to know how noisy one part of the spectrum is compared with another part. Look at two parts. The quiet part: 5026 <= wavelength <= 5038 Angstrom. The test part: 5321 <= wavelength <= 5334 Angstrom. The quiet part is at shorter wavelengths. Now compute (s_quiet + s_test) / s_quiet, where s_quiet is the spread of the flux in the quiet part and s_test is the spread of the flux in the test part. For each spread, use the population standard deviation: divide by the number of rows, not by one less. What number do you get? 2.8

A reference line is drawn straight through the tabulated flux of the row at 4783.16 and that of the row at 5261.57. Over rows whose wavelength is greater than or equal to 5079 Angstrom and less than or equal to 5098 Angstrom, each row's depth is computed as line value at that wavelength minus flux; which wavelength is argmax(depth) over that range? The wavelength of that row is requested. 5080.60 Angstrom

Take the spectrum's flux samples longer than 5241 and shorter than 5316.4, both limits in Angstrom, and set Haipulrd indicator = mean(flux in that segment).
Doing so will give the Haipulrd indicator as 214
